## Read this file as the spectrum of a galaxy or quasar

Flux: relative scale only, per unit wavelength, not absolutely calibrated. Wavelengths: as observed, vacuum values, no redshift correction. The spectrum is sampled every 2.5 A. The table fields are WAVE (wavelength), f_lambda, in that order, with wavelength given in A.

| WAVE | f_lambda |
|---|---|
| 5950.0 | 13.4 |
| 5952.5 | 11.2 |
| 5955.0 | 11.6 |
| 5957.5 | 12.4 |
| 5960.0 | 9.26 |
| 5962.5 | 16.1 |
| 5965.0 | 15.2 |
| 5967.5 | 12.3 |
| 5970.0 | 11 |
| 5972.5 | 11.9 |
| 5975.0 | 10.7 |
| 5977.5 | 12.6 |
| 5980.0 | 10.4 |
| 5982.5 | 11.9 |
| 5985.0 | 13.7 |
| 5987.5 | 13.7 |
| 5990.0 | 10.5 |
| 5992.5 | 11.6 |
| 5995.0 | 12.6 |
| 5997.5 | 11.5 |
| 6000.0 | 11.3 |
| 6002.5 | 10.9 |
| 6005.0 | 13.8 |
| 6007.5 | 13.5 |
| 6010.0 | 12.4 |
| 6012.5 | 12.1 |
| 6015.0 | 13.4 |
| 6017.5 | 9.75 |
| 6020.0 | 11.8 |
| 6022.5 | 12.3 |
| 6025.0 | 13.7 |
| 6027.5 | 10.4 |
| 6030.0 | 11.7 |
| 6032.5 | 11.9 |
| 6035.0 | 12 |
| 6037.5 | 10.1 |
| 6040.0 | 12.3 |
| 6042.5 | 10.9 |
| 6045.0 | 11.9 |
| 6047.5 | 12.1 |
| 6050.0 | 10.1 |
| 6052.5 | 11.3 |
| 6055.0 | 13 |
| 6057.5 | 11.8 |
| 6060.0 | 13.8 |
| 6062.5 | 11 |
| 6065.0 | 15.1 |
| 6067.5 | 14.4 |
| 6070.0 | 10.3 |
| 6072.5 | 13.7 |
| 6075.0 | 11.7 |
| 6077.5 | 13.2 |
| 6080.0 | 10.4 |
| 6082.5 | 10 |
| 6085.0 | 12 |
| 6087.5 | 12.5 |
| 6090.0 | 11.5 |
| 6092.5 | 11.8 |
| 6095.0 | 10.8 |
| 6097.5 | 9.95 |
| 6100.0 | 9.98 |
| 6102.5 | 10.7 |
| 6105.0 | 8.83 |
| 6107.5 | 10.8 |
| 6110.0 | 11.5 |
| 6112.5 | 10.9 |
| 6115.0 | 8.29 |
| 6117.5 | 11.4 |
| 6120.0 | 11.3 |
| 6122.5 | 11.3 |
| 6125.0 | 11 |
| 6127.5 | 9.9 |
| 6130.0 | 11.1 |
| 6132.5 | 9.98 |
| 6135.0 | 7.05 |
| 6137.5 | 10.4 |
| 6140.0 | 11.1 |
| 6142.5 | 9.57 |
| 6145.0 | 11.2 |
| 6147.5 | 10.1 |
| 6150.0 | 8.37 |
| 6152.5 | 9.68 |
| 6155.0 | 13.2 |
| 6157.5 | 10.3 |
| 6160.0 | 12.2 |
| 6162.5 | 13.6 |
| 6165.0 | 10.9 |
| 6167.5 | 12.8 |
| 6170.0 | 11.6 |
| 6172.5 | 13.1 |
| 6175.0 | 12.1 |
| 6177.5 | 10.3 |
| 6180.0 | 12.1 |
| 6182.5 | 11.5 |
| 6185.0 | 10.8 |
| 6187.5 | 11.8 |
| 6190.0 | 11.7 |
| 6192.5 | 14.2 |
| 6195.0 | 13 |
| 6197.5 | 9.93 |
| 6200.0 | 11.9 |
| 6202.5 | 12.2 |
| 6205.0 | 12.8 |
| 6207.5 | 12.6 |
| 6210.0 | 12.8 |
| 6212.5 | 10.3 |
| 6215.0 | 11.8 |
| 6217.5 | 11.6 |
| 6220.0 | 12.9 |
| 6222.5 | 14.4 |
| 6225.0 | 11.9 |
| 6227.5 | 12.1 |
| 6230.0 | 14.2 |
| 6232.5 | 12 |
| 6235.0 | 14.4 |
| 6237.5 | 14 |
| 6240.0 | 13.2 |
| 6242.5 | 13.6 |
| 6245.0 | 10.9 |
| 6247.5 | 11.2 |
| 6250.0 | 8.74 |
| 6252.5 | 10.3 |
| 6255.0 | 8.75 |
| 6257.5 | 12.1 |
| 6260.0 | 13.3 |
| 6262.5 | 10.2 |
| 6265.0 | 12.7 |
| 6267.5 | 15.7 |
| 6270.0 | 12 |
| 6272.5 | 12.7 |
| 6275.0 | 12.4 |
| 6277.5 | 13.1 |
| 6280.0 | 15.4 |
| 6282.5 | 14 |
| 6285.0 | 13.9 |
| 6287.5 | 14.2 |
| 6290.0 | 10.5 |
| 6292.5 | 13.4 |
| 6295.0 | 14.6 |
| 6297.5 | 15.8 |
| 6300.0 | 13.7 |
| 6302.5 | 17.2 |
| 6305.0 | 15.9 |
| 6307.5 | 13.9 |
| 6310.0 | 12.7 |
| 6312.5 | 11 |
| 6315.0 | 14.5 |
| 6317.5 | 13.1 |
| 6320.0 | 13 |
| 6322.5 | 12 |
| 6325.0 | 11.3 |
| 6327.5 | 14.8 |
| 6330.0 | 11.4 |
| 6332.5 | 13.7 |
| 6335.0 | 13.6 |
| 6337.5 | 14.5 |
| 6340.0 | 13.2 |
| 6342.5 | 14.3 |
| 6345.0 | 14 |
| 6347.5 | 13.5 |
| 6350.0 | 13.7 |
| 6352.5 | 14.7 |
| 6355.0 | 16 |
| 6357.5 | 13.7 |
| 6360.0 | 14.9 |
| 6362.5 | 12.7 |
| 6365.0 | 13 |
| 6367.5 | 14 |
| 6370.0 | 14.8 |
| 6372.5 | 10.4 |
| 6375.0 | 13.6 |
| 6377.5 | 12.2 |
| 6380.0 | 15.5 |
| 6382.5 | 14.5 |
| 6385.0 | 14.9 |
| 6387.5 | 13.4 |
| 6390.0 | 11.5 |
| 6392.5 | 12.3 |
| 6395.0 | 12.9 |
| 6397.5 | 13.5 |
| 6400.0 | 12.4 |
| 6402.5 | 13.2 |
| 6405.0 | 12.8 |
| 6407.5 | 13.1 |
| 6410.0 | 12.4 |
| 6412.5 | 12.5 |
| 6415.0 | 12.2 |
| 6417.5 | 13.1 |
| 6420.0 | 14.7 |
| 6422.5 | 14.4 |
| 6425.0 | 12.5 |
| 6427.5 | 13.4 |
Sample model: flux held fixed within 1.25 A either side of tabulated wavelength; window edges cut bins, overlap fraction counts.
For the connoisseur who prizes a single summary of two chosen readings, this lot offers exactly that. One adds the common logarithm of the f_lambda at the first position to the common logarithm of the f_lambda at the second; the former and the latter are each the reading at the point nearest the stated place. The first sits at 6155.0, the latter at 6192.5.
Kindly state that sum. 2.27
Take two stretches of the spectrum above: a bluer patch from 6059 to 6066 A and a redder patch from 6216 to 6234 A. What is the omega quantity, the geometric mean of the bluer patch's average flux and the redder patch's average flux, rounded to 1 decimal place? 13.0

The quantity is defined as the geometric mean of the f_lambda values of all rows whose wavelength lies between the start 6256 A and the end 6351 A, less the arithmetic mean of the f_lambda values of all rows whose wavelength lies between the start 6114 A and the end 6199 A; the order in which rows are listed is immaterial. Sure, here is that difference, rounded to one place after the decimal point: 2.3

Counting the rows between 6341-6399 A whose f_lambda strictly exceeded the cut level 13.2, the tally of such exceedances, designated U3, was 16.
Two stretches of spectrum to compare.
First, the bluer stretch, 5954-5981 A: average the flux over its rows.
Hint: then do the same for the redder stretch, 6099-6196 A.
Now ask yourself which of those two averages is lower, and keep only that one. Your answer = 11.0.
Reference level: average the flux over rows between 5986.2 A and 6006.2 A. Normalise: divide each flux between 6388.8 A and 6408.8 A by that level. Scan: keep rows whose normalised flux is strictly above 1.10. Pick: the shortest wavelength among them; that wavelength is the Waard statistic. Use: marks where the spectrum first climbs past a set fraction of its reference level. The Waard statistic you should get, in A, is 6397.5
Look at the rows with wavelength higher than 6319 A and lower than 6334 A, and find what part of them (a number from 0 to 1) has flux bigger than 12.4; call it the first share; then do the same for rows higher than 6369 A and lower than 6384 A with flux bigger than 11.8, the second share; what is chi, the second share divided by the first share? 1.7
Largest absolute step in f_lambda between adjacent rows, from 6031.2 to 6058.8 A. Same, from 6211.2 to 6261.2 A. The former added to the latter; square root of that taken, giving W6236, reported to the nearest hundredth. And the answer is 2.36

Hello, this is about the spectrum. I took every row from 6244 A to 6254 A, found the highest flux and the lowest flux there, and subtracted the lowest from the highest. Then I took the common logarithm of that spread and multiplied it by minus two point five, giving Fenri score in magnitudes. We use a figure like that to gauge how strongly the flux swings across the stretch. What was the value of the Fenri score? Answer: -1.0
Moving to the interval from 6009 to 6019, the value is -1.4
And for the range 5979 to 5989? -1.3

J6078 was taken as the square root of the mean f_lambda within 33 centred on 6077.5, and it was 3.482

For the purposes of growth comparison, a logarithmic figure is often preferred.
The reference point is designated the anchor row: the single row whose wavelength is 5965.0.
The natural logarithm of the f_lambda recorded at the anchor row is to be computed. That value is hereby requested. 2.721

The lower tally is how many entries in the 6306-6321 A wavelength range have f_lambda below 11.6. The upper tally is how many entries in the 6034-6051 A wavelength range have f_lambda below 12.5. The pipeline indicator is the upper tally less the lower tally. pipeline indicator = 6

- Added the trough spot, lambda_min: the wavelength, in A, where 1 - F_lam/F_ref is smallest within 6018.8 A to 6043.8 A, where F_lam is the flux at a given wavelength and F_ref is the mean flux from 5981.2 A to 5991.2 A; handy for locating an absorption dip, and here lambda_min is 6025.0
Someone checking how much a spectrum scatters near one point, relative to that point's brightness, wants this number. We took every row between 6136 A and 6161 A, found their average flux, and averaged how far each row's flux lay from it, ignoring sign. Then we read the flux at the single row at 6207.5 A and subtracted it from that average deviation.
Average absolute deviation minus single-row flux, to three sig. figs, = -11.5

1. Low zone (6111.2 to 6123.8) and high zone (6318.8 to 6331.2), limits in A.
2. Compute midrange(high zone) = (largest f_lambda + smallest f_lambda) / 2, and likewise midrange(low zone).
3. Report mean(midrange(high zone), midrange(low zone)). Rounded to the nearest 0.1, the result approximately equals 11.4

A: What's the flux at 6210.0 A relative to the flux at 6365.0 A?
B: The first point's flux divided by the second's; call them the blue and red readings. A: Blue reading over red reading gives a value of 0.98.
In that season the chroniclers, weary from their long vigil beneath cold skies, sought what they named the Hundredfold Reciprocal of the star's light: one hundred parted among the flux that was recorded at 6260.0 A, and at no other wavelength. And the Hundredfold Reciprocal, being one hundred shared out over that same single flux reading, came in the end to 7.5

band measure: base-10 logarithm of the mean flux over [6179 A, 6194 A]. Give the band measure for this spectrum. 1.08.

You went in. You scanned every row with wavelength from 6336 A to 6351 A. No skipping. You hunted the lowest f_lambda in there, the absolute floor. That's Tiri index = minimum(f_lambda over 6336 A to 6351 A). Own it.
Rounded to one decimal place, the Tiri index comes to 13.2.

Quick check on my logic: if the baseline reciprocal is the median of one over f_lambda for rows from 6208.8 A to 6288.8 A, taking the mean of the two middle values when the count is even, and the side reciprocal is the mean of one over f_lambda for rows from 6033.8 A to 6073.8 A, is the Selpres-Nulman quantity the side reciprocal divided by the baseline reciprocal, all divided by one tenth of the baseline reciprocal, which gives 135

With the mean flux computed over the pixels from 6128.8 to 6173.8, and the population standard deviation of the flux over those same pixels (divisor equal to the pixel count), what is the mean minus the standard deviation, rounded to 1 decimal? 9.2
